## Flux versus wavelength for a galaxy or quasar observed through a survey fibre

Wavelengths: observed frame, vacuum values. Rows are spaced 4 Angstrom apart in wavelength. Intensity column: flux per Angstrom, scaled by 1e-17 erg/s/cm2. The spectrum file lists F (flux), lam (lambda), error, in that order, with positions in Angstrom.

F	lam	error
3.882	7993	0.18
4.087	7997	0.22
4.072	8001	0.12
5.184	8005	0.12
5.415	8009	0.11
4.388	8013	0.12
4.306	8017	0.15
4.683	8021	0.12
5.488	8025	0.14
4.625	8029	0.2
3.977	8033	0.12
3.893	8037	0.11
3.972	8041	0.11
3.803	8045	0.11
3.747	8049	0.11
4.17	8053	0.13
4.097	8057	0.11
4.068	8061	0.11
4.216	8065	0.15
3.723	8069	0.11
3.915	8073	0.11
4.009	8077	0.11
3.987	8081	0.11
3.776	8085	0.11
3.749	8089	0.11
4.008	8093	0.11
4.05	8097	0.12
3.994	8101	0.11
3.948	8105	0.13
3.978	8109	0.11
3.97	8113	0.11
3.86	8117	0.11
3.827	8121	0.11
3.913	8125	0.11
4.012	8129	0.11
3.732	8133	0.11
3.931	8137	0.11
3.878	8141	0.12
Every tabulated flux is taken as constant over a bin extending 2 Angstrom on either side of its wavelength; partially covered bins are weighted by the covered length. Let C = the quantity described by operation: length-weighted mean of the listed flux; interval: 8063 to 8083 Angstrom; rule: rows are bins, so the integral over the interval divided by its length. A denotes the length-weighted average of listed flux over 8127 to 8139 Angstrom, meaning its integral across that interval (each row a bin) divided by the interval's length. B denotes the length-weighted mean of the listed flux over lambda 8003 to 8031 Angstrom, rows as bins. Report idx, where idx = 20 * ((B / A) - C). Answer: -54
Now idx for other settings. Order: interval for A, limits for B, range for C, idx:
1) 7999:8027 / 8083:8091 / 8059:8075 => -64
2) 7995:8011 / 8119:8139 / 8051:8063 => -66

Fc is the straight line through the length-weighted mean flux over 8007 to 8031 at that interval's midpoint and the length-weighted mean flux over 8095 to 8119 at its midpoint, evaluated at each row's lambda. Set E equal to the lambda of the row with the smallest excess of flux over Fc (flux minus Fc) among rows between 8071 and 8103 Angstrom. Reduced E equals 8085 Angstrom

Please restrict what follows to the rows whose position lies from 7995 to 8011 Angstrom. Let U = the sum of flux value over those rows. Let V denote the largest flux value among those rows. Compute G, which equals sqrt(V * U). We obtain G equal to 10.1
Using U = 18.8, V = 5.415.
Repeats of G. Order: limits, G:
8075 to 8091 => 7.9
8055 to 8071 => 8.2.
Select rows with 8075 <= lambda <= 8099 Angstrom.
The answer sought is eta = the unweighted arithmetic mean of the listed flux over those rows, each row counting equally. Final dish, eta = 3.93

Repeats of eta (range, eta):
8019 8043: 4.44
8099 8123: 3.93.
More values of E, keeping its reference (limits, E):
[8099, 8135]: 8105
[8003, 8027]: 8017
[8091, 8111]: 8093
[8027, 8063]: 8049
